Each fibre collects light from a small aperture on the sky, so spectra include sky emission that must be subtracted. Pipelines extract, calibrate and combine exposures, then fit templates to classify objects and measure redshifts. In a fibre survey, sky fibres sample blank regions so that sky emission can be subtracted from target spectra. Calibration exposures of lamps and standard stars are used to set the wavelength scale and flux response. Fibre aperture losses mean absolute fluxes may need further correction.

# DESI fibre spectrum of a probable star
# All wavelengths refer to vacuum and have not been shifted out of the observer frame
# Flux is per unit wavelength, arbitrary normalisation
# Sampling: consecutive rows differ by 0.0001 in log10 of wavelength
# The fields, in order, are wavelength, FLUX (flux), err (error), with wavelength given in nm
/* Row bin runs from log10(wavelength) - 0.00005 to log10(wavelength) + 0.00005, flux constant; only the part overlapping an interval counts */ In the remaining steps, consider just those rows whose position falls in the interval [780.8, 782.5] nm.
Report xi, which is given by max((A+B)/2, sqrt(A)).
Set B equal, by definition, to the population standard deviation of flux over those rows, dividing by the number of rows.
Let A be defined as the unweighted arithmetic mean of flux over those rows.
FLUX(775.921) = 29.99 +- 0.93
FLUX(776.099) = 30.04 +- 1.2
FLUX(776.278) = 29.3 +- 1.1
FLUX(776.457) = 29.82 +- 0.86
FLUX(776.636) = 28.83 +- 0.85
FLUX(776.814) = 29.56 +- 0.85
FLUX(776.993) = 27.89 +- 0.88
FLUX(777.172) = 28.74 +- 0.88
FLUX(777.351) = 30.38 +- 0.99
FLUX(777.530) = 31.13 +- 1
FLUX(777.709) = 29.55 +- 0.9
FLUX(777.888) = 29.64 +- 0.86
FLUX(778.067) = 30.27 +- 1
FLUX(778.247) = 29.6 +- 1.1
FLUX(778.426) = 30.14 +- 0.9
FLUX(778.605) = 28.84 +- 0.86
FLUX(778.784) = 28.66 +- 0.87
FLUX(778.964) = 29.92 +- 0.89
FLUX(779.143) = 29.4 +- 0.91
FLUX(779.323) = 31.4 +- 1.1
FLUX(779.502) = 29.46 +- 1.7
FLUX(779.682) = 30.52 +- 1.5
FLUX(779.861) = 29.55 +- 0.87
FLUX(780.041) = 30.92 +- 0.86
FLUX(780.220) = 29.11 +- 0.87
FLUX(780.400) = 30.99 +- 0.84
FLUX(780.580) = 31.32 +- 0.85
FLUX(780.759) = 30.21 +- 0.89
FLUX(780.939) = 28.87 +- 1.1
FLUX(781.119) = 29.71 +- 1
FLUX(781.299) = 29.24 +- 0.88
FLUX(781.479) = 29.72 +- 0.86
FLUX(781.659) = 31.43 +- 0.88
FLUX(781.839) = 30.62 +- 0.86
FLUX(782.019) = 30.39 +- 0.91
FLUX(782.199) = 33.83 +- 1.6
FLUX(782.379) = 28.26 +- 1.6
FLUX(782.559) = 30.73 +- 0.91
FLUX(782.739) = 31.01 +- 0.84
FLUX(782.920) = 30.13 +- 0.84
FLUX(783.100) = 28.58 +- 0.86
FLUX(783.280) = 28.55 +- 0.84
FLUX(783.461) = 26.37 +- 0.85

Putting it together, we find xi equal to 15.9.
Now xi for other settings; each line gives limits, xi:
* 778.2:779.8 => 15.3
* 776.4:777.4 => 15.0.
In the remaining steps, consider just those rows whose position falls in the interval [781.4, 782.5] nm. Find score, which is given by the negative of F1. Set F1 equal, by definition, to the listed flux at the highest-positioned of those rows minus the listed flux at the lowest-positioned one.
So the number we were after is 1.5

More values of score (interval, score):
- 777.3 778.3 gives 0.8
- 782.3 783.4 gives -0.3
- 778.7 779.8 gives -1.9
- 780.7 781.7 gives -1.2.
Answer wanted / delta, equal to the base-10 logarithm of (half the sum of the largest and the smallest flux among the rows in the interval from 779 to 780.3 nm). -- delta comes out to 1.48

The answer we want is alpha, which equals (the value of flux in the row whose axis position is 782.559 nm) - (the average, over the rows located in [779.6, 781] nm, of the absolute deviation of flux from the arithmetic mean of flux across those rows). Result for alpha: 30.0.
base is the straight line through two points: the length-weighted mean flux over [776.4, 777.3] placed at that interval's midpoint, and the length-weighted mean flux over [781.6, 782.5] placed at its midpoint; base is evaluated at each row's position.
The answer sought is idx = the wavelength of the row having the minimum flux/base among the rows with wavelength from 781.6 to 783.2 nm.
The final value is 782.379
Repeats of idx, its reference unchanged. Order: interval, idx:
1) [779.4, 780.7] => 780.220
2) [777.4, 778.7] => 778.605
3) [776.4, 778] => 776.993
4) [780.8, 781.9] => 780.939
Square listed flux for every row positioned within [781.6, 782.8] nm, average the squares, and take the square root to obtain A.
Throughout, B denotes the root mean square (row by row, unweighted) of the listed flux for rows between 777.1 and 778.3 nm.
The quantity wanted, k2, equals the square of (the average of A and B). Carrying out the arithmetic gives 925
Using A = 30.9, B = 29.9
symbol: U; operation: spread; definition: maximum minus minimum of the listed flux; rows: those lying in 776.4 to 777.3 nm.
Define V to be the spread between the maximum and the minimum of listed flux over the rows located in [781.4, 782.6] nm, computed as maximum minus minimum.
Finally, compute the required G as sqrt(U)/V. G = 0.25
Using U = 1.93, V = 5.57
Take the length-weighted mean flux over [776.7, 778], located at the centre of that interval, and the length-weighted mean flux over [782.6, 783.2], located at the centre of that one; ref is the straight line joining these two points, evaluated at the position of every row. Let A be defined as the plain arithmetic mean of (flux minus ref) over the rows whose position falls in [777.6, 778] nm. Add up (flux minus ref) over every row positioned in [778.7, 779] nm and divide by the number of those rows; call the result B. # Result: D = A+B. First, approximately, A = 0.0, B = -0.39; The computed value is -0.40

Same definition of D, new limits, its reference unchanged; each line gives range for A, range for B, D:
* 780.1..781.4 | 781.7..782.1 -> 0.73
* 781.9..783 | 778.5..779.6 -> 0.72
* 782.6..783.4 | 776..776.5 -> -0.18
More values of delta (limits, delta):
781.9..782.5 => 1.49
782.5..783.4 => 1.47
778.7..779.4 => 1.48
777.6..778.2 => 1.48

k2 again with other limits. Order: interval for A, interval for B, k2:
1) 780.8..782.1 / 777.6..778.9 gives 886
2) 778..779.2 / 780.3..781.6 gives 887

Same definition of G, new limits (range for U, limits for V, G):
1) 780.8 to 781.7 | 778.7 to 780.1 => 0.58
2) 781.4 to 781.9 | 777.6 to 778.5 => 1.82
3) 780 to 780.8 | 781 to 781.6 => 3.10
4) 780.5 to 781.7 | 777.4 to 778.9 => 0.65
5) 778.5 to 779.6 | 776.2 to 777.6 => 0.51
